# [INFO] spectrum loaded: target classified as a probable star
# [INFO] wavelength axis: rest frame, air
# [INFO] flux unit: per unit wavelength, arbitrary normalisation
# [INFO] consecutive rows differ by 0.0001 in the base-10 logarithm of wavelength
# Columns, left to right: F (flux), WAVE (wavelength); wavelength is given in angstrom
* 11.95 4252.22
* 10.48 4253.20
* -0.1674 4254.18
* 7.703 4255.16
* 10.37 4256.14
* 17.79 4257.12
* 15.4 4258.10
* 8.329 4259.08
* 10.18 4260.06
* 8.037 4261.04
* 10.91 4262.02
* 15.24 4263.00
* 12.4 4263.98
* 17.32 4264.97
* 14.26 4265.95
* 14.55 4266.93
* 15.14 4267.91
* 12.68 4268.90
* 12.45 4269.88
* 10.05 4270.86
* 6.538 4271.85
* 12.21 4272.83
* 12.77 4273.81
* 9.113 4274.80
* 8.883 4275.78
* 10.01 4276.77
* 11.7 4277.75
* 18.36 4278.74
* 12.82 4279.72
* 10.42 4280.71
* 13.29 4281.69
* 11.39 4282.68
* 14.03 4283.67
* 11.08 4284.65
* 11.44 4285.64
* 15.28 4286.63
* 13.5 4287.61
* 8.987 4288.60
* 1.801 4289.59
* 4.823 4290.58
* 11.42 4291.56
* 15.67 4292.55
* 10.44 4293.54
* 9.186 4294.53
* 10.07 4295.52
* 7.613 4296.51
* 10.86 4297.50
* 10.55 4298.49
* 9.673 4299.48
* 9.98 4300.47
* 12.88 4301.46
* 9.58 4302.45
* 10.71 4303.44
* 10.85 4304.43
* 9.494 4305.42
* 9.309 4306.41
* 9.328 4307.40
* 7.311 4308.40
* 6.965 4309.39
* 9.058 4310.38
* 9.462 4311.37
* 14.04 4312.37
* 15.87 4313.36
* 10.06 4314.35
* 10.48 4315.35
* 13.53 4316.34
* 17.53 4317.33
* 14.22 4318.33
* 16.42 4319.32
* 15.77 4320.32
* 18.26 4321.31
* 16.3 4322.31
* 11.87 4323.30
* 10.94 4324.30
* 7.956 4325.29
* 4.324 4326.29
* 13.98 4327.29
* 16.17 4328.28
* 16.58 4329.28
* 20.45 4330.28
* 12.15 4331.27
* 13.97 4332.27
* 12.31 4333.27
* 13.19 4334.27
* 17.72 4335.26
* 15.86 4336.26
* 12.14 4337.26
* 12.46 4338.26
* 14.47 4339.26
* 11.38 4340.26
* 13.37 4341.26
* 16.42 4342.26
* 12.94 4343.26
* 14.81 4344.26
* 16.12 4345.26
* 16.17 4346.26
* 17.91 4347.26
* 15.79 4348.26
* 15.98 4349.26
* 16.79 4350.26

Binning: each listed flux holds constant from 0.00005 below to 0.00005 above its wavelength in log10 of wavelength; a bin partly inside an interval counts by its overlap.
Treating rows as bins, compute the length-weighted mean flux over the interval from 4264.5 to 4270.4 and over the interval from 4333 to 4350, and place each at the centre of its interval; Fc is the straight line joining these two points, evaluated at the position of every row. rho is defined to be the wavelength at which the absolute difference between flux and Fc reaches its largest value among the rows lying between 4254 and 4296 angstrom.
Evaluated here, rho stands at 4254.18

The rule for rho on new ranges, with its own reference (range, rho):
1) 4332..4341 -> 4340.26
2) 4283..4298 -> 4289.59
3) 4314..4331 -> 4326.29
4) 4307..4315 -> 4309.39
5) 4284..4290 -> 4289.59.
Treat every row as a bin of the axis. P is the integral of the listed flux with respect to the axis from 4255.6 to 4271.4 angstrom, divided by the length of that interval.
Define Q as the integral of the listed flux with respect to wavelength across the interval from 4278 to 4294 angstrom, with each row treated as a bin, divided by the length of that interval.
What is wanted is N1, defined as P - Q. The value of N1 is 1.2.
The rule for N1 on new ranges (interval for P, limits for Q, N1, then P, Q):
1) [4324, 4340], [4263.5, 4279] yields 1.1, 13.4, 12.3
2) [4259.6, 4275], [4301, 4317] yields 1.5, 12.2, 10.6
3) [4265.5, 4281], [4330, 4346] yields -2.3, 12.0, 14.3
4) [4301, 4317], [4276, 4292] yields -0.6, 10.6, 11.2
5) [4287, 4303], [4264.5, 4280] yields -2.6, 9.9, 12.4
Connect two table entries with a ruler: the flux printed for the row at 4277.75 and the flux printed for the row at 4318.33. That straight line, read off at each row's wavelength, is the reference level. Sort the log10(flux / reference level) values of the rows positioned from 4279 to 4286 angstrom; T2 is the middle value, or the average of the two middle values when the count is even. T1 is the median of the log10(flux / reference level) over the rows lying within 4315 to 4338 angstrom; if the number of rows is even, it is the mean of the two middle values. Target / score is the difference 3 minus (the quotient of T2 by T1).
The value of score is 1.7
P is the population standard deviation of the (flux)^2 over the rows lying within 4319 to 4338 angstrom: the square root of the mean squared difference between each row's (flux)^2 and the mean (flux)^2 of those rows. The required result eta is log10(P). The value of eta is 1.98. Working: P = 95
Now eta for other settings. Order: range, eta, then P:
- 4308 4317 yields 1.82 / 66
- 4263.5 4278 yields 1.81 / 64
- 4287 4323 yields 1.91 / 81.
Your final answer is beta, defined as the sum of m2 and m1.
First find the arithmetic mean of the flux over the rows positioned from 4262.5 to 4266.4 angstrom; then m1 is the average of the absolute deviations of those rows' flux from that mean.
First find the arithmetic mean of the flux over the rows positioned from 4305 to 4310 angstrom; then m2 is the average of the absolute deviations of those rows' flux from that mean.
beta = 2.5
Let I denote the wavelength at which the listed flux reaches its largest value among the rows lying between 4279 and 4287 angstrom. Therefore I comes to 4286.63 angstrom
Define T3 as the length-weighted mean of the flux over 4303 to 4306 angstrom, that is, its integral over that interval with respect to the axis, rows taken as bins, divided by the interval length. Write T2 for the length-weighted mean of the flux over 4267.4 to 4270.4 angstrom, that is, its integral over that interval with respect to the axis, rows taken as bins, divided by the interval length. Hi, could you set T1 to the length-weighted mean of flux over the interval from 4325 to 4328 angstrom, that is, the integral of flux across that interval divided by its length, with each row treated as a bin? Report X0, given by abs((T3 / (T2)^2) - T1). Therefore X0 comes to 9.3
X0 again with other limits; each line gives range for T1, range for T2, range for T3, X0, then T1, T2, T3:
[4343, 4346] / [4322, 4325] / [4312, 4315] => 14.8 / 14.9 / 13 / 13.2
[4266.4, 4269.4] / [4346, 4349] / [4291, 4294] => 14.1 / 14.1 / 17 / 12.4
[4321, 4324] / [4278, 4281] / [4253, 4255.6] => 15.0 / 15.0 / 14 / 5.5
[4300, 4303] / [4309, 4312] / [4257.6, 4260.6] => 10.7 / 10.8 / 9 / 11.3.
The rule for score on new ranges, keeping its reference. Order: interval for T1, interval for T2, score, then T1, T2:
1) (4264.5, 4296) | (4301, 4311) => -10.6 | -0.011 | -0.16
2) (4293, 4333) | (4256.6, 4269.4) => 4.2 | -0.091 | 0.11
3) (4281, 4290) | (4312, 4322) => 4.0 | -0.023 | 0.02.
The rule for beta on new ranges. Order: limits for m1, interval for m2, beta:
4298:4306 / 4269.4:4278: 2.4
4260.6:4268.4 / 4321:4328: 5.9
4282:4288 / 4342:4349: 2.5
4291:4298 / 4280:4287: 3.2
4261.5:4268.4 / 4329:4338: 3.9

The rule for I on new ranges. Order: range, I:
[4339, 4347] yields 4342.26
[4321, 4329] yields 4321.31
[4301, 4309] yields 4301.46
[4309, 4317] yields 4313.36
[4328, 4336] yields 4330.28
